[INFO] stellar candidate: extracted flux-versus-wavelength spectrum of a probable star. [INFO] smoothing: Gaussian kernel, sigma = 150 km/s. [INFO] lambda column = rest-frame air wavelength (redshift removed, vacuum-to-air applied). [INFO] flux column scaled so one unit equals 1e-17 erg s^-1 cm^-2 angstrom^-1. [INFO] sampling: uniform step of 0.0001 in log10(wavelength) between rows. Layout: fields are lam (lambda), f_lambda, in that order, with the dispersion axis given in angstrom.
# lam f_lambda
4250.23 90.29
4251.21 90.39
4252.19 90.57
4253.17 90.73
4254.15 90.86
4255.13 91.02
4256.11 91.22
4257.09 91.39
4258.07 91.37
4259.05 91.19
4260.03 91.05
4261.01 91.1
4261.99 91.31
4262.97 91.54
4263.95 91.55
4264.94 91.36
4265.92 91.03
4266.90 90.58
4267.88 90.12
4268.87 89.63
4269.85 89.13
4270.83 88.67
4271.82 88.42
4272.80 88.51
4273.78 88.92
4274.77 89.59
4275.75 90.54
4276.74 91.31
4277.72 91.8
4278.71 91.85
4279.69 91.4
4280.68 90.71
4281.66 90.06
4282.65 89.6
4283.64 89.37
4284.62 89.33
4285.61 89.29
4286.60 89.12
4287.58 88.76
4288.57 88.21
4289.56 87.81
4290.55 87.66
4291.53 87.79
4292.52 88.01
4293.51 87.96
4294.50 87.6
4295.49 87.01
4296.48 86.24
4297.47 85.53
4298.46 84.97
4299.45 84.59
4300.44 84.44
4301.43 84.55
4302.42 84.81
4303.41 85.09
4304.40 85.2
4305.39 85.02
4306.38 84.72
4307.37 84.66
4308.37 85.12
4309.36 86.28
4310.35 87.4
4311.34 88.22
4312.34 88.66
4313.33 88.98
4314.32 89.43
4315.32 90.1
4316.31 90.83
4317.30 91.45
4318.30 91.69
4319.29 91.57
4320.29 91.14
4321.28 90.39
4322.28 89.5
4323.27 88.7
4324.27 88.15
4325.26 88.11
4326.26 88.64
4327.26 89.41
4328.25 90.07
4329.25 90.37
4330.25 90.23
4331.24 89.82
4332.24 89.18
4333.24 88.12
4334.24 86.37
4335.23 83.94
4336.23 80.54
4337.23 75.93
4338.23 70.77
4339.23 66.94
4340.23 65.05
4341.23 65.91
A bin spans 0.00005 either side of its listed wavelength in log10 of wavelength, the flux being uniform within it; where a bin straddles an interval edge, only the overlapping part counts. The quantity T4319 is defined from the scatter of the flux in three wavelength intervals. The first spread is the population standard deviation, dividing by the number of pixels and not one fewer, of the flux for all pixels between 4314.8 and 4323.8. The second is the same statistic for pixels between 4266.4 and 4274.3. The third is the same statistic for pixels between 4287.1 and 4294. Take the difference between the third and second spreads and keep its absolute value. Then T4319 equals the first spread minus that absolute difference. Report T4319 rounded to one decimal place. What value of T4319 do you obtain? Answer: 0.6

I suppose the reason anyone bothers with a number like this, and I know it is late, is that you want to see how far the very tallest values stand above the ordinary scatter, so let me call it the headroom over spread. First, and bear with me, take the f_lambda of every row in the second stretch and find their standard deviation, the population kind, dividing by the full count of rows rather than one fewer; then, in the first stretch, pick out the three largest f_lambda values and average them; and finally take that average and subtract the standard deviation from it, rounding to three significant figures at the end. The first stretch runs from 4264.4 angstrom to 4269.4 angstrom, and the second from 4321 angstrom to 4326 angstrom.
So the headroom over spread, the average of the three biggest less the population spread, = 90.1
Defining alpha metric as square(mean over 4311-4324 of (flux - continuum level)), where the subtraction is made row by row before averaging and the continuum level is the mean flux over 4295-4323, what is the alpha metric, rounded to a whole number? 7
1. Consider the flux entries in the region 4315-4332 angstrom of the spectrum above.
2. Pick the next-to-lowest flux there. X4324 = 88.15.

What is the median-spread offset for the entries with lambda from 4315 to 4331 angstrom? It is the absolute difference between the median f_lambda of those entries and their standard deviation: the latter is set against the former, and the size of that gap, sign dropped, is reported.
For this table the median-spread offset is 89.0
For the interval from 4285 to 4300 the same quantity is 86.4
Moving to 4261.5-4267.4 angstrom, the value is 91.0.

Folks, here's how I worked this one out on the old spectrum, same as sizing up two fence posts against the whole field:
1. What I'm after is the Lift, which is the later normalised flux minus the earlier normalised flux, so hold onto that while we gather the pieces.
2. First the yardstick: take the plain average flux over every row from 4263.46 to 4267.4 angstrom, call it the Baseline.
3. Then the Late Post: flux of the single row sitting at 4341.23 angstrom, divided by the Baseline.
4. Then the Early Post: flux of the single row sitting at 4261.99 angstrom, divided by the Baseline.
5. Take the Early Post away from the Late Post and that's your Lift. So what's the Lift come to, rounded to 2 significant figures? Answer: -0.28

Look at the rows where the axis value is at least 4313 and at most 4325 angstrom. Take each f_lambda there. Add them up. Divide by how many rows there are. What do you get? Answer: 90.2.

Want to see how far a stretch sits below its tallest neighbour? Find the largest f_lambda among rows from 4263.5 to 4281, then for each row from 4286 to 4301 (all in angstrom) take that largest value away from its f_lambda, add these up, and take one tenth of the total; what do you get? -7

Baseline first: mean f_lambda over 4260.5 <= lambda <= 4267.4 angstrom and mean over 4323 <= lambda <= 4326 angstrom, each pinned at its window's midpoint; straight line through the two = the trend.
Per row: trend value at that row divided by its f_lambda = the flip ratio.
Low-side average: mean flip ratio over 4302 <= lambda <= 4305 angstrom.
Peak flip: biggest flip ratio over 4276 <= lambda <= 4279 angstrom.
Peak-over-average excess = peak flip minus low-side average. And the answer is -0.06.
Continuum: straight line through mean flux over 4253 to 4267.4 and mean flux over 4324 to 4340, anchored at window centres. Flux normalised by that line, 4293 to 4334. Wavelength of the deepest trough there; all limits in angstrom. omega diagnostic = 4300.44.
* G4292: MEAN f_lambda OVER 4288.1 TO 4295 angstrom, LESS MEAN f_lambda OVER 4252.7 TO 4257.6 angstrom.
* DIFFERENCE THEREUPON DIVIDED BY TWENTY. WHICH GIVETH -0.16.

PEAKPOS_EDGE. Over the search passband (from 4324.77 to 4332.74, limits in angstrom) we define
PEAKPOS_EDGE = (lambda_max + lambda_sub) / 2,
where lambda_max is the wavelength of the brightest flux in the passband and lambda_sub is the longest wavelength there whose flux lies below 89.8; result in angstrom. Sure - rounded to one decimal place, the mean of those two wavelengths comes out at 4330.7 angstrom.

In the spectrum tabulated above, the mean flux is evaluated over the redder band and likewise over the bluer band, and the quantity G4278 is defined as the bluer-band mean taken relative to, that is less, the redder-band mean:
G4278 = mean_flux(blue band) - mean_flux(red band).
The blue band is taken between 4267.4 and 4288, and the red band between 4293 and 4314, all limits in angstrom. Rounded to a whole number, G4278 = 4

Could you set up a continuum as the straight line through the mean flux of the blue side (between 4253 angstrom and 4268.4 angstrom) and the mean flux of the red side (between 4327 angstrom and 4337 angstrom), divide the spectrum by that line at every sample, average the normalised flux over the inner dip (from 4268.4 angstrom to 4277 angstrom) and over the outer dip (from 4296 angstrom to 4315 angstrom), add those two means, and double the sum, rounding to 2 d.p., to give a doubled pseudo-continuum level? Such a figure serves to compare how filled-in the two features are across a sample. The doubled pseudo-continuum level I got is 3.91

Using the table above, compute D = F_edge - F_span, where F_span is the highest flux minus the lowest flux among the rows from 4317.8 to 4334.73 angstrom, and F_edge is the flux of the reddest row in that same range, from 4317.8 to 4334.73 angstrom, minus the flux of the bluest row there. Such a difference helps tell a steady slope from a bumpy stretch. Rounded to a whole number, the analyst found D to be -11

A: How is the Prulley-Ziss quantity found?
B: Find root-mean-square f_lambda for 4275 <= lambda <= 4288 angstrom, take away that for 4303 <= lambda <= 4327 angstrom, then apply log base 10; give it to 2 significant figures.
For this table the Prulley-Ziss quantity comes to 0.28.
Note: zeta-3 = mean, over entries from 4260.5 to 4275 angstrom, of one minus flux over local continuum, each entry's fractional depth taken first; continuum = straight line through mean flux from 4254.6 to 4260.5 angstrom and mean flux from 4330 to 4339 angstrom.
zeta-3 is 0.001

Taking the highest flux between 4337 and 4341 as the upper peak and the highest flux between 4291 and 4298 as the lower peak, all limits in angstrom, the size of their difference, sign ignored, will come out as 12.1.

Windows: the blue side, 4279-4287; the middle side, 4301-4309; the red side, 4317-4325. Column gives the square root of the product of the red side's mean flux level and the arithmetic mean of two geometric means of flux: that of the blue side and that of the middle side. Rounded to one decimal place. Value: 88.8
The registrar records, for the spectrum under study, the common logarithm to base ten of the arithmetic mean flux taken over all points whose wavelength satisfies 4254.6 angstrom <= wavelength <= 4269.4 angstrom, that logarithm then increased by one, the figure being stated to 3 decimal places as 2.959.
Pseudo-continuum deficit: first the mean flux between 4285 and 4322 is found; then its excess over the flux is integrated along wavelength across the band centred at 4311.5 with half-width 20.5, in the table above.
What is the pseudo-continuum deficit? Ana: -12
